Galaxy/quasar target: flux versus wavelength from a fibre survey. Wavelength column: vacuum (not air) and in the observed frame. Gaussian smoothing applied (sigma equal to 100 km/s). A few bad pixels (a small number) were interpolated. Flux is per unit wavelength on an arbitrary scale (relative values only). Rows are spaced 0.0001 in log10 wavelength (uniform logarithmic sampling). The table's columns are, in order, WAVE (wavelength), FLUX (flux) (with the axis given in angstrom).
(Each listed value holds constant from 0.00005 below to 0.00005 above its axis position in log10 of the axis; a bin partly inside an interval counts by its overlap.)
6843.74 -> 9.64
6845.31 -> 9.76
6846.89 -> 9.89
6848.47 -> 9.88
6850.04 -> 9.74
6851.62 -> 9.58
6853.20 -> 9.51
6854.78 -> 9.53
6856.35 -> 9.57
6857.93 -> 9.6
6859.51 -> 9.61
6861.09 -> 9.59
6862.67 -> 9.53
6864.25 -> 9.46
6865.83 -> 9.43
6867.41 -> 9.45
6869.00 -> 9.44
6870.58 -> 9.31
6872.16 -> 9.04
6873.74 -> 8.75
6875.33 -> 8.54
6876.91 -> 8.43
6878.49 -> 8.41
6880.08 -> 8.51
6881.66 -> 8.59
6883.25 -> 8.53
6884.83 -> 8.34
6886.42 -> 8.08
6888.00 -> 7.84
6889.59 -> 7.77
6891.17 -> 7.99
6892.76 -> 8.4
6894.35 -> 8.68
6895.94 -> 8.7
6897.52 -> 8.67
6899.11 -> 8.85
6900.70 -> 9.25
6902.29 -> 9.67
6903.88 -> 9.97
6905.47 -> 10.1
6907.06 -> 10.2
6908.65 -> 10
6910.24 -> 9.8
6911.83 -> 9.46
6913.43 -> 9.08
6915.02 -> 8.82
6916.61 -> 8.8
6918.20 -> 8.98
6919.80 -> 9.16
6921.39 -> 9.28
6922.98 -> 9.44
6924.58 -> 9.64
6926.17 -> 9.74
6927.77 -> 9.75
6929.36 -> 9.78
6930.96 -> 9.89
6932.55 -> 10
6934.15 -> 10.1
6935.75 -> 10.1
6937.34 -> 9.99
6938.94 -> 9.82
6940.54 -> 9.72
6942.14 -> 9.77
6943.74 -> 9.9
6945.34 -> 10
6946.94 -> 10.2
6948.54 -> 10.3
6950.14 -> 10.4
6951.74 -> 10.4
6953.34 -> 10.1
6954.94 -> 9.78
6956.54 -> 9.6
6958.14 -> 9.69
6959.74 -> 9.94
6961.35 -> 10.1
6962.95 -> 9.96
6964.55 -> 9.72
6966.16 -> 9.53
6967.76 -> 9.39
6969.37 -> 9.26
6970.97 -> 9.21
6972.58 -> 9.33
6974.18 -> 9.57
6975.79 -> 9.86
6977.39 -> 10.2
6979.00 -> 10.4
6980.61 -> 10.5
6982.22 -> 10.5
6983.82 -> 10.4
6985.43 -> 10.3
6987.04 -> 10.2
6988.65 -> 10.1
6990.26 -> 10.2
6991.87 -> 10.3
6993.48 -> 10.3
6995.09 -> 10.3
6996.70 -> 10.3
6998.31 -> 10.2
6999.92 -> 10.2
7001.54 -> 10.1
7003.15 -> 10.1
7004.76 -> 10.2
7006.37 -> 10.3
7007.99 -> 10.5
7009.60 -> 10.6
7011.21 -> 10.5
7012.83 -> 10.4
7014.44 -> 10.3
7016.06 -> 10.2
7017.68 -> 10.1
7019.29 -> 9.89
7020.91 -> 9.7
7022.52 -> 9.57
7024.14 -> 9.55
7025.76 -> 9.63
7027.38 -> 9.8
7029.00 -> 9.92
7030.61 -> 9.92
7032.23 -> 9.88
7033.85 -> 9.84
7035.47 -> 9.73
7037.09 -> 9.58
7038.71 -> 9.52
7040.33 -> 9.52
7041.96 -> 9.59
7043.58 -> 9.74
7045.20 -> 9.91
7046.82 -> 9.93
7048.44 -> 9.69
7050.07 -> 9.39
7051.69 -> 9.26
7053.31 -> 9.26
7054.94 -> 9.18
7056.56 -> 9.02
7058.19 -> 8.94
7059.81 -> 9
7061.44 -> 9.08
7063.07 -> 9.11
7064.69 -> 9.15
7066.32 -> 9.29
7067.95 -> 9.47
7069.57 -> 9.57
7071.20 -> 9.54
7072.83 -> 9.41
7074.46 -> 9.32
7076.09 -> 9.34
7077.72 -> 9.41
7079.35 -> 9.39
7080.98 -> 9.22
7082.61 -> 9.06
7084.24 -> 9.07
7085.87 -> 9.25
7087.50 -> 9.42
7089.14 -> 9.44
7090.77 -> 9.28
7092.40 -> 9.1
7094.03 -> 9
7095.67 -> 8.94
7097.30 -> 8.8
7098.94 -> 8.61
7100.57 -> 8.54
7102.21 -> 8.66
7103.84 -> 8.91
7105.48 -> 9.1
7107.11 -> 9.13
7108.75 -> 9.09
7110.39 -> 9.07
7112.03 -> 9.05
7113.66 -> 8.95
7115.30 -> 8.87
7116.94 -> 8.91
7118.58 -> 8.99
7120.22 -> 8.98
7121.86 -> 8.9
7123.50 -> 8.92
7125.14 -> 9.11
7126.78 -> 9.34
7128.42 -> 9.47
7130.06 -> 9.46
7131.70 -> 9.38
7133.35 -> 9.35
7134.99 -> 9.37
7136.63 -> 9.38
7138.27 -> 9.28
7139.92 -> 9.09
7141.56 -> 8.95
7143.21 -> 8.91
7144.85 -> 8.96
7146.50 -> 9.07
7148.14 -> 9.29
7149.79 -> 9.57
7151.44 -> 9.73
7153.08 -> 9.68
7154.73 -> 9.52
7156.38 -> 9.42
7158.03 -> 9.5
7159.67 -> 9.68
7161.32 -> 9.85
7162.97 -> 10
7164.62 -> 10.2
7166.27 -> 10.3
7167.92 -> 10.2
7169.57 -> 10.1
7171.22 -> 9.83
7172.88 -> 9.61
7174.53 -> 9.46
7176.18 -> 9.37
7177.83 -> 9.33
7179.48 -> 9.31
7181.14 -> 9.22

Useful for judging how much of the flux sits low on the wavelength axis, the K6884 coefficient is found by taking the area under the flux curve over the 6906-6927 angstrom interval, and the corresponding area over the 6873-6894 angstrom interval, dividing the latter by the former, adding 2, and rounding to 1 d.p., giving 2.9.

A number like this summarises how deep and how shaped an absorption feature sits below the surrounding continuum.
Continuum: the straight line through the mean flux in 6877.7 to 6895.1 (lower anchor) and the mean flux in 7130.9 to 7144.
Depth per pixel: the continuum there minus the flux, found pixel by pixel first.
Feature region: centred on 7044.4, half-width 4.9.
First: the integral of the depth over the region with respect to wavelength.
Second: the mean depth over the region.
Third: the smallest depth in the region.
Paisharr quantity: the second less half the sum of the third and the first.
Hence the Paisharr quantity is 3.9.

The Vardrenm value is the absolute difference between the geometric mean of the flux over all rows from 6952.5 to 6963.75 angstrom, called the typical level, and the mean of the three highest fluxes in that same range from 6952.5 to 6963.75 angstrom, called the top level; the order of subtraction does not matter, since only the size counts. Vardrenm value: 0.174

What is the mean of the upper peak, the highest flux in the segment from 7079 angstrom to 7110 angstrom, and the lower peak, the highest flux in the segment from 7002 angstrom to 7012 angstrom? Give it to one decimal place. 10.0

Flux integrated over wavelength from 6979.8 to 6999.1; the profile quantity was 199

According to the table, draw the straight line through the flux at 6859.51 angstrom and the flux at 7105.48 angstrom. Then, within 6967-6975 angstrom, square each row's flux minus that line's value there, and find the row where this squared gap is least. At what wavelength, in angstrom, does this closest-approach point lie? 6967.76 angstrom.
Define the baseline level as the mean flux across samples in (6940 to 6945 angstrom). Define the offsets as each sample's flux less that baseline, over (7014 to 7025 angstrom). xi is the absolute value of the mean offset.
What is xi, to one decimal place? 0.1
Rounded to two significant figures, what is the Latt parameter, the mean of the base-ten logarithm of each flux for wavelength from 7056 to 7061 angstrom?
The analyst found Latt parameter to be 0.95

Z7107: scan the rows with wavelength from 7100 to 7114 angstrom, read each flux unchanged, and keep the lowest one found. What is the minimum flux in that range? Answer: 8.54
